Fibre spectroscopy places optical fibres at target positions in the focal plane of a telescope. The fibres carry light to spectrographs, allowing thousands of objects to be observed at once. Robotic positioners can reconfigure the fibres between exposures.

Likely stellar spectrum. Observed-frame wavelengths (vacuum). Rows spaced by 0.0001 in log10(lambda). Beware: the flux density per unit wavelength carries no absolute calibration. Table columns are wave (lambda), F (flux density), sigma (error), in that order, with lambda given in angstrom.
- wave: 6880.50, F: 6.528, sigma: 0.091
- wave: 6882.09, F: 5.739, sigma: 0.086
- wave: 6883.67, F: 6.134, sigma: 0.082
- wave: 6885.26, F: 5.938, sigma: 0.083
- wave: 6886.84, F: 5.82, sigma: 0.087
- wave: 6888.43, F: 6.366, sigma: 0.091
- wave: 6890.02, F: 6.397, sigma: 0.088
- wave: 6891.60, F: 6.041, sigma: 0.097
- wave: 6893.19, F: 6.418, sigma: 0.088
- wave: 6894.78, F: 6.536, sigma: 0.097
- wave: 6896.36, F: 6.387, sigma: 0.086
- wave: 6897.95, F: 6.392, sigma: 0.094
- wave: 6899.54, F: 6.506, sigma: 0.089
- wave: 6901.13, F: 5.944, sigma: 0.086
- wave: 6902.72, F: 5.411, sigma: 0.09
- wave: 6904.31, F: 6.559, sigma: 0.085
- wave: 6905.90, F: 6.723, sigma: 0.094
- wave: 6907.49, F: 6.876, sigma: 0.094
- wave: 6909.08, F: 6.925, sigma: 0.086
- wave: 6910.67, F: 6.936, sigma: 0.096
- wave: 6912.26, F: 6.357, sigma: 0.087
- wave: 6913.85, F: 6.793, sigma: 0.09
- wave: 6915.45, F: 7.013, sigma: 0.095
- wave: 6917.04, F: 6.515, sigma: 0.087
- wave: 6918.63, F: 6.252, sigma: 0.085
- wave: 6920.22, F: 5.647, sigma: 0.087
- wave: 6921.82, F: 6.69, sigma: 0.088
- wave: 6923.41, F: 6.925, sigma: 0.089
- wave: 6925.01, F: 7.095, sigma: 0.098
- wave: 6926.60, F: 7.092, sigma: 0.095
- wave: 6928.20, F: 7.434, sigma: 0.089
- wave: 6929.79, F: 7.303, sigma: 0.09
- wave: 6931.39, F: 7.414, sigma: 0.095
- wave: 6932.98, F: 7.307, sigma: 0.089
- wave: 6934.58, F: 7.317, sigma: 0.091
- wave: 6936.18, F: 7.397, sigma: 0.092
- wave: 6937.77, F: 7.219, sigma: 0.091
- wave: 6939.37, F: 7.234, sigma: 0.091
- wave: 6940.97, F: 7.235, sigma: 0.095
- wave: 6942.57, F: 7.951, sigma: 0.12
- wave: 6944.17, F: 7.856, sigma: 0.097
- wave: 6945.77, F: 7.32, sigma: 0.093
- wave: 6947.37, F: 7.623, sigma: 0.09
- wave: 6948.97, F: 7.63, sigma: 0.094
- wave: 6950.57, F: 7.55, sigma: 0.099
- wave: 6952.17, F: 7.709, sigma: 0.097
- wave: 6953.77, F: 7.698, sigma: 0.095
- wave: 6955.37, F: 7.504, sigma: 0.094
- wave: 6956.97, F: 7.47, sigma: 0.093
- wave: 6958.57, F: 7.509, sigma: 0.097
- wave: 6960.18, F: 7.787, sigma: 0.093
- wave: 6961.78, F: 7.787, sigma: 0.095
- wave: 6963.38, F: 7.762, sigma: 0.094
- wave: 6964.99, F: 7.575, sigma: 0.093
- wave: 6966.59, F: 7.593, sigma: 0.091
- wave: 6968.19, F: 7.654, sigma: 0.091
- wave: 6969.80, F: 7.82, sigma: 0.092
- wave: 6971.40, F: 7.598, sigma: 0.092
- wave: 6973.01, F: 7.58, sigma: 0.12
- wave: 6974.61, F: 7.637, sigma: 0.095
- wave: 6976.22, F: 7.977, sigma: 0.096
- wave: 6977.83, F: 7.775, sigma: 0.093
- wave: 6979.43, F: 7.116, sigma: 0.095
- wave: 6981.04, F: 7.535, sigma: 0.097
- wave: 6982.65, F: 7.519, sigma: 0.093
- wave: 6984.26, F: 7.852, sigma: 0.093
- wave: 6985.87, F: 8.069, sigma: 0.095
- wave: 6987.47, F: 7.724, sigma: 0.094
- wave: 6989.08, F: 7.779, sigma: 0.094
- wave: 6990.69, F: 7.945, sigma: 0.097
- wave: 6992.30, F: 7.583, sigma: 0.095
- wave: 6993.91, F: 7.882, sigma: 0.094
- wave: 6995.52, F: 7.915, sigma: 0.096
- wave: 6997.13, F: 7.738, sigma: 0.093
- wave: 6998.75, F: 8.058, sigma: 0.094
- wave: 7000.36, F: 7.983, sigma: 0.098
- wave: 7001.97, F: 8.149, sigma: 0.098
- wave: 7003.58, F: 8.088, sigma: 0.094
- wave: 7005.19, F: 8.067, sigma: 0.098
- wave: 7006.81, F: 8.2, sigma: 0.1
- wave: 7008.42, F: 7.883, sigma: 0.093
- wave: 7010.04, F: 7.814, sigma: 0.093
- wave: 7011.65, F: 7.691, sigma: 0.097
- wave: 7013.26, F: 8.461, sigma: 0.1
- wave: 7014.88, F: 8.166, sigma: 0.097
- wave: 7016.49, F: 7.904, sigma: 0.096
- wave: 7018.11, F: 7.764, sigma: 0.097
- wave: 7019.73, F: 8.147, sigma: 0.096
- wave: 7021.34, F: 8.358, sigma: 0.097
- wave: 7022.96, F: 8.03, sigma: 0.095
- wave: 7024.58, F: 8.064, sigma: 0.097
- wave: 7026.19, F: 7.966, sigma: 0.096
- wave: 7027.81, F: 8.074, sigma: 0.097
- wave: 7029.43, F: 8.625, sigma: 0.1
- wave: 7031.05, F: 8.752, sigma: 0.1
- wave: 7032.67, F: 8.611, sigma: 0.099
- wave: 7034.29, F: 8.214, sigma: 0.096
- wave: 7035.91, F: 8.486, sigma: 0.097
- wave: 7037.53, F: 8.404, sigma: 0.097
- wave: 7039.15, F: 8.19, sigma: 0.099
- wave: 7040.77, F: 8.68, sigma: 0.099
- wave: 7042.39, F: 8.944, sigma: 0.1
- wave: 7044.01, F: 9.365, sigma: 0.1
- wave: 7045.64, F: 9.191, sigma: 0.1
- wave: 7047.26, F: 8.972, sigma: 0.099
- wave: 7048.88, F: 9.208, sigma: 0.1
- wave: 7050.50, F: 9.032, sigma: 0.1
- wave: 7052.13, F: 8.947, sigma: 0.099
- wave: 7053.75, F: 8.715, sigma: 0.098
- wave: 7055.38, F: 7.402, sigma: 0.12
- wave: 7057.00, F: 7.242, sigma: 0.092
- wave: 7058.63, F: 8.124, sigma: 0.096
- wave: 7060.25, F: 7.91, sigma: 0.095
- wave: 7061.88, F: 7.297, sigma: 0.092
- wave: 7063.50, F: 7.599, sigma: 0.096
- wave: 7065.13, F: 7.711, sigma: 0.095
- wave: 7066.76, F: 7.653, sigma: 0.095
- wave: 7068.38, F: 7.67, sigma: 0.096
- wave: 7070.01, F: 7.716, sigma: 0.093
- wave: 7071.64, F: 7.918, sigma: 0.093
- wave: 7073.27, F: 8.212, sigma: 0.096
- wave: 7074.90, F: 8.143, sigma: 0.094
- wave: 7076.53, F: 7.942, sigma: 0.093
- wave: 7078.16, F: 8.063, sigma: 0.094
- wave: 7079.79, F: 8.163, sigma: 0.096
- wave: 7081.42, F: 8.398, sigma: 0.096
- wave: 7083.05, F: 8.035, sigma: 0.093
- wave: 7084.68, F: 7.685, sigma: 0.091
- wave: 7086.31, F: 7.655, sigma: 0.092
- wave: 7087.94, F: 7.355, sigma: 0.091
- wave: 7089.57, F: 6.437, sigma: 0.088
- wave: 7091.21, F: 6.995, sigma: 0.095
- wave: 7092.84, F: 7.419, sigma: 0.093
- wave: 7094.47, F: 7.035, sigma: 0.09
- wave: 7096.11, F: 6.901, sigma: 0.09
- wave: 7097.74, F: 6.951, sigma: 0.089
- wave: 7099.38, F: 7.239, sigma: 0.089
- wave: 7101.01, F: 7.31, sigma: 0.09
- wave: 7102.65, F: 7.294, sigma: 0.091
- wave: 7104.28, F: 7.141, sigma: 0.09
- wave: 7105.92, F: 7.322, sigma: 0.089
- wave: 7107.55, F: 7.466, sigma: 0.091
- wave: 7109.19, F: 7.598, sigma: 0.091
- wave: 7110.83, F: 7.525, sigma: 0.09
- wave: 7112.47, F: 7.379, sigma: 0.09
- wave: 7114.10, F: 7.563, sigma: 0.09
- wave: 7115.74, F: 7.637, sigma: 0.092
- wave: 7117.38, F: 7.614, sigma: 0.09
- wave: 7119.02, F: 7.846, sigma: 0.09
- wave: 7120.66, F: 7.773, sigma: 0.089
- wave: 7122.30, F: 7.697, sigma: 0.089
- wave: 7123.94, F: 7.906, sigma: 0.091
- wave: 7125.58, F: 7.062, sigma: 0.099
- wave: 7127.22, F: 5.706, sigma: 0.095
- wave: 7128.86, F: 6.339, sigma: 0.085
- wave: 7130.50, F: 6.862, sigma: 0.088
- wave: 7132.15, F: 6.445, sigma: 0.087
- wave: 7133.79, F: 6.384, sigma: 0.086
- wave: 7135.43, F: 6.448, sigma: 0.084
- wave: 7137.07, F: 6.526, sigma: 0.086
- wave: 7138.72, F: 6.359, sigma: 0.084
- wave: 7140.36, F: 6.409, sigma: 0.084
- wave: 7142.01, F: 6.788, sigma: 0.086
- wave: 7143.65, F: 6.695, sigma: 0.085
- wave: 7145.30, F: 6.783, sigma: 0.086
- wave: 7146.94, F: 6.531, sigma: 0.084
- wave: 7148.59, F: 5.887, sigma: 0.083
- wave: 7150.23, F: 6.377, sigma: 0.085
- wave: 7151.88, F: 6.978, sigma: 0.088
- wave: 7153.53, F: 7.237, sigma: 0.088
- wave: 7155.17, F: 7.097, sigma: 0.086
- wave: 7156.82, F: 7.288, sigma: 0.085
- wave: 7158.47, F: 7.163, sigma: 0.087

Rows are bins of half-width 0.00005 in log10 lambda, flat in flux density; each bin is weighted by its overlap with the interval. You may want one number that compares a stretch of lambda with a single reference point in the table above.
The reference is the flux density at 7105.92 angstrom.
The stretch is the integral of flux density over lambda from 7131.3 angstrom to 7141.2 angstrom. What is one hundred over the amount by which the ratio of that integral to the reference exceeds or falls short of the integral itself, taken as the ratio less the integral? -1.8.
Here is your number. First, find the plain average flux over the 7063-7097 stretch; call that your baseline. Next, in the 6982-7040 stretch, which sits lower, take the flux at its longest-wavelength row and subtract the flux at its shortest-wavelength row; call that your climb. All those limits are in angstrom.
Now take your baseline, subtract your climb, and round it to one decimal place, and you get 7.0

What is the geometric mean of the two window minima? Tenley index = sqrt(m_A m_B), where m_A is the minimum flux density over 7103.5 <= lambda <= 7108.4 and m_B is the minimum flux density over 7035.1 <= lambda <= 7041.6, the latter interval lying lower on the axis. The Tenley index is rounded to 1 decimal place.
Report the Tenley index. 7.6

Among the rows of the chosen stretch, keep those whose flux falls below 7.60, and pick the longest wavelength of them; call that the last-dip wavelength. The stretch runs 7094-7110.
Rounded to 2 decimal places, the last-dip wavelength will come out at 7109.19 angstrom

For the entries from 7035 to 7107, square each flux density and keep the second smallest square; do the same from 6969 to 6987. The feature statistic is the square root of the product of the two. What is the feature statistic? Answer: 52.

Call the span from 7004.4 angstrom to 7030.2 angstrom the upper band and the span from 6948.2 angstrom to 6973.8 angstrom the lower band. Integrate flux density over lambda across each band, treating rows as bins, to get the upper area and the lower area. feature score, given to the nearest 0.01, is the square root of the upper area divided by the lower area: 1.03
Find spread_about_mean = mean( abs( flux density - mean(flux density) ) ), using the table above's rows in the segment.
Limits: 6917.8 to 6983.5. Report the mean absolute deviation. 0.30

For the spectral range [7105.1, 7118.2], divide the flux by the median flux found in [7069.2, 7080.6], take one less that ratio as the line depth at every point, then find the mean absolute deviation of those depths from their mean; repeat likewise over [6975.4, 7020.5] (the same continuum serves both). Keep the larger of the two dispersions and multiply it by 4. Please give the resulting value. 0.10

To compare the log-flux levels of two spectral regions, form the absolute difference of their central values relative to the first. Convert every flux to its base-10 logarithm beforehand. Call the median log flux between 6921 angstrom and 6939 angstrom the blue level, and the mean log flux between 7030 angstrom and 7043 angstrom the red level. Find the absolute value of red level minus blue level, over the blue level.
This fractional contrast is 0.078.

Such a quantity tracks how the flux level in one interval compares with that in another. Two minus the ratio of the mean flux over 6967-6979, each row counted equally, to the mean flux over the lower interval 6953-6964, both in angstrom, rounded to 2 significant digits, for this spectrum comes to 0.99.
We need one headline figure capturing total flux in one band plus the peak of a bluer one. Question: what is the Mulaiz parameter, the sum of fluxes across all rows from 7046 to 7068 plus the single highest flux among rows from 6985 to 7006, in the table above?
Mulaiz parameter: 114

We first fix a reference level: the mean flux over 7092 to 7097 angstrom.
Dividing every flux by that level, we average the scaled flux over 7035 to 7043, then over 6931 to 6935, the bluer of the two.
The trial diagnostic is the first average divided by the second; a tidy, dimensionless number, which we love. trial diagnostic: 1.16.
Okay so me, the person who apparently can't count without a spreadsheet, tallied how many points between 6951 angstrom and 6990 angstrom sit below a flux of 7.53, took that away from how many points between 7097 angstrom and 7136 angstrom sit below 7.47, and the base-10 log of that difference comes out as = 1.00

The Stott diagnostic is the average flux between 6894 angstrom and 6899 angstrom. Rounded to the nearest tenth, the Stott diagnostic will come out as 6.4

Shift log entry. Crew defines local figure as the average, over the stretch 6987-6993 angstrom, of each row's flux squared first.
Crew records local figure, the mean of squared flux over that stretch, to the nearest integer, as 60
